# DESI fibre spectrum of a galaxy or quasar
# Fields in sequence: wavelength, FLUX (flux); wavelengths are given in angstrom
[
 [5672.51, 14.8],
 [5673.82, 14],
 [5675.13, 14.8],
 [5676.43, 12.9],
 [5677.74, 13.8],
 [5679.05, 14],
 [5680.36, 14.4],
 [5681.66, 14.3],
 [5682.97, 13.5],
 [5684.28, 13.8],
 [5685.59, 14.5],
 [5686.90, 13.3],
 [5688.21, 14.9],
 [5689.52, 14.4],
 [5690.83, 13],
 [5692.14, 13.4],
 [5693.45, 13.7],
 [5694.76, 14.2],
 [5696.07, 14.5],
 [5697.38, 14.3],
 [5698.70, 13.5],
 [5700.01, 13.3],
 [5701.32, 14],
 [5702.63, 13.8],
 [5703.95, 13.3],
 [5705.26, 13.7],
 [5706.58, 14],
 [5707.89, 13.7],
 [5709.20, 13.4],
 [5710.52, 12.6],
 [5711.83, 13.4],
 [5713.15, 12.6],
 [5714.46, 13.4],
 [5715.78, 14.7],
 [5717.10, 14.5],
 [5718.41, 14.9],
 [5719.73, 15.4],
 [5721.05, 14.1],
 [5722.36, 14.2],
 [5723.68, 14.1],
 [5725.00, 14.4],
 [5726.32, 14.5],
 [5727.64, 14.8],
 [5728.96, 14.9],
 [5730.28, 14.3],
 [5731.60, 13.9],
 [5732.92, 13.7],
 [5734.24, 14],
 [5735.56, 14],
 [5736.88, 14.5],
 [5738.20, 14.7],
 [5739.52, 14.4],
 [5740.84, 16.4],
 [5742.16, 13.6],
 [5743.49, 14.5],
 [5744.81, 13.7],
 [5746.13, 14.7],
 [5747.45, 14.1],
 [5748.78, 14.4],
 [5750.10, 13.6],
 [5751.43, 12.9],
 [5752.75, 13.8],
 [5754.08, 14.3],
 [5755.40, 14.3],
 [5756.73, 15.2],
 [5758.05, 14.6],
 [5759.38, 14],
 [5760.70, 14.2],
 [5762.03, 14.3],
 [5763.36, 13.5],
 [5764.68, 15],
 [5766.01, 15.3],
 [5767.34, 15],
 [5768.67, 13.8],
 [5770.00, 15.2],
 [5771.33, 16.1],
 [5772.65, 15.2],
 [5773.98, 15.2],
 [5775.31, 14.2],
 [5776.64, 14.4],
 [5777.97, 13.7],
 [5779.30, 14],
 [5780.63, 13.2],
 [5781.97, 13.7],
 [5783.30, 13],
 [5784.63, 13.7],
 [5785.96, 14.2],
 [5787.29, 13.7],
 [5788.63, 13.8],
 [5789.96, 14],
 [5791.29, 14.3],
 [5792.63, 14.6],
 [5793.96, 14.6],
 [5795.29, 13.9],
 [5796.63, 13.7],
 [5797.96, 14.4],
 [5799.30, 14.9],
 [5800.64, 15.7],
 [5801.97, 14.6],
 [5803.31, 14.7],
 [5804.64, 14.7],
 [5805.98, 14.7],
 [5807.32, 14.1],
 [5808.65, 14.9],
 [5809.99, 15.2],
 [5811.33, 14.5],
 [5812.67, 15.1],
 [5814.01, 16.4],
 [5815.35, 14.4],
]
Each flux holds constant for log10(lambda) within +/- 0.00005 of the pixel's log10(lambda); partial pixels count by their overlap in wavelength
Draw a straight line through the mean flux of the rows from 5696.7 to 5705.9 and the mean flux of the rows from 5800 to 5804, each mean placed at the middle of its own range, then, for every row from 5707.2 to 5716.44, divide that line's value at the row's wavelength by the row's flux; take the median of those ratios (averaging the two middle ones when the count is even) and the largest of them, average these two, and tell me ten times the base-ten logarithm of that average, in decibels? 0.28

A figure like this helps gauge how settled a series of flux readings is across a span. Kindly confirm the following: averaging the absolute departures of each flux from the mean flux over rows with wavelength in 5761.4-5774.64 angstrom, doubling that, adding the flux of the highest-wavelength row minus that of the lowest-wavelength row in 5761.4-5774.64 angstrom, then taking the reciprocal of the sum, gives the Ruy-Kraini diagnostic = 0.48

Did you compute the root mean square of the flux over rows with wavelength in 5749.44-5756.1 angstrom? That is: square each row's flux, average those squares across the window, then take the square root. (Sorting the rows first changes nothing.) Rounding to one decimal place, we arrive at 13.8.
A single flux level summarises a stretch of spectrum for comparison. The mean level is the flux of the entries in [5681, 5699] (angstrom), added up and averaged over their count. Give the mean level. 14.0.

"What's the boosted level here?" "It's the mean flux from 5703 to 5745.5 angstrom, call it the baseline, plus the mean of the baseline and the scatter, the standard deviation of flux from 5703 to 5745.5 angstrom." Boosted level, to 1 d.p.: 21.6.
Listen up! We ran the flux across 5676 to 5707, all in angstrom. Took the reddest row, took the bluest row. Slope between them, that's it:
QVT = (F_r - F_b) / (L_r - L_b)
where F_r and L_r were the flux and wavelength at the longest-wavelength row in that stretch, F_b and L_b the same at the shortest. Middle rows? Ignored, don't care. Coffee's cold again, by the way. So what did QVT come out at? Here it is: 0.036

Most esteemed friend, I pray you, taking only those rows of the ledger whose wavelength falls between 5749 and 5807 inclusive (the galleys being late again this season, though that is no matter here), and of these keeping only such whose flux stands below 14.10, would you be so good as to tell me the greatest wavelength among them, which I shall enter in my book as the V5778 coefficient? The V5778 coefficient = 5796.63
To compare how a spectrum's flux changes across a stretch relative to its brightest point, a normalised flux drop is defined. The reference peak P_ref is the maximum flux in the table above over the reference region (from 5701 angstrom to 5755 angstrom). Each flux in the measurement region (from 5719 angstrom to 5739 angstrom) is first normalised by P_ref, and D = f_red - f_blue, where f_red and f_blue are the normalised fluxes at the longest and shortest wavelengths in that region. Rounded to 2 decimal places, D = -0.04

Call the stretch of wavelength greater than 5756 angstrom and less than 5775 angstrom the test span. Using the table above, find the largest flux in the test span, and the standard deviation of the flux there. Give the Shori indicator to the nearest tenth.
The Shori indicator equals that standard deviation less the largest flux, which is -15.4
